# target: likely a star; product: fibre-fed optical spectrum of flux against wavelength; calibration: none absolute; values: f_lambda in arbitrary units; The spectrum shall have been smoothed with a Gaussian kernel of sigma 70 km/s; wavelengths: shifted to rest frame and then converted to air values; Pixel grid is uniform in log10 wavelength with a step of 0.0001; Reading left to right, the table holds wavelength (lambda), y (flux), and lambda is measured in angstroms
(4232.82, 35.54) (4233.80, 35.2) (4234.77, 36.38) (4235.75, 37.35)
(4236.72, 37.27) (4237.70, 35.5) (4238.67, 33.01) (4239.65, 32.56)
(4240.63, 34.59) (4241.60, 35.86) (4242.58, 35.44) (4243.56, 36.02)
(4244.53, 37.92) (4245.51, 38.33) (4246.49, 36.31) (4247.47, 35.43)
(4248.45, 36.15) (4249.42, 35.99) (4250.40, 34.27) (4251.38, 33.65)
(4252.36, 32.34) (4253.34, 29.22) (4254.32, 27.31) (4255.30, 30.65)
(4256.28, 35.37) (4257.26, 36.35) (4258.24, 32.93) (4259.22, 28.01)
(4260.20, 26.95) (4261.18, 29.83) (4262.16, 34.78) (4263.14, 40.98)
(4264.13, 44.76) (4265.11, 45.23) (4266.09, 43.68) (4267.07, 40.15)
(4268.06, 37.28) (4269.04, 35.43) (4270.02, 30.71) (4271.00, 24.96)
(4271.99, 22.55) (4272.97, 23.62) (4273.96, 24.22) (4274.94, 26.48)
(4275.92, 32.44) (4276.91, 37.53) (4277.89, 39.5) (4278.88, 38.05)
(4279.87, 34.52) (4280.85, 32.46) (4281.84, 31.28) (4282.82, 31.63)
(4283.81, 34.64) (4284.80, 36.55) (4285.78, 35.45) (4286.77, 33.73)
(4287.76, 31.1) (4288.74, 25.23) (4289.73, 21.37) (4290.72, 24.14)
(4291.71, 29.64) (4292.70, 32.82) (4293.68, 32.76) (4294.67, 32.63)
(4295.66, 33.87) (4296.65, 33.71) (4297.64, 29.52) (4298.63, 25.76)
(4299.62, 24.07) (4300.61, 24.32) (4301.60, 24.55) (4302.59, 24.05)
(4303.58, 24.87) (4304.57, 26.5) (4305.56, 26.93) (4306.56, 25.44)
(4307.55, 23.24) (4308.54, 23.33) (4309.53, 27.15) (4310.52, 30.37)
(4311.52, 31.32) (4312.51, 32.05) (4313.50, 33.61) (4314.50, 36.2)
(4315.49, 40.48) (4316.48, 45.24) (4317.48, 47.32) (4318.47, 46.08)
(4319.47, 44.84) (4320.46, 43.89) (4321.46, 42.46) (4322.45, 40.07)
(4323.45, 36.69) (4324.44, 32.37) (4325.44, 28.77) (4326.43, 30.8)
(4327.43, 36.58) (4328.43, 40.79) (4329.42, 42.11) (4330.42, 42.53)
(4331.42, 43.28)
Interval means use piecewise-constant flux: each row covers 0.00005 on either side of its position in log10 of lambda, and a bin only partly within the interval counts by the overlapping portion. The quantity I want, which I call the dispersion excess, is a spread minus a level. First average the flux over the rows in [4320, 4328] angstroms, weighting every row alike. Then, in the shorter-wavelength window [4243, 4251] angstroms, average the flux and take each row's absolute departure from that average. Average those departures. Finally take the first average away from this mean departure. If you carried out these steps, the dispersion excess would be -35.5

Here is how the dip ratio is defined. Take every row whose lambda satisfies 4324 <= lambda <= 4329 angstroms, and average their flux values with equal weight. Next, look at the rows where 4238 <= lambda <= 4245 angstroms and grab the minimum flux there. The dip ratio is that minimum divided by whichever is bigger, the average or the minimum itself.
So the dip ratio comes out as 0.96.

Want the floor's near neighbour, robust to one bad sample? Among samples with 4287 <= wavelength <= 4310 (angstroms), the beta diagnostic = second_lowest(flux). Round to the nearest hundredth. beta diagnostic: 23.24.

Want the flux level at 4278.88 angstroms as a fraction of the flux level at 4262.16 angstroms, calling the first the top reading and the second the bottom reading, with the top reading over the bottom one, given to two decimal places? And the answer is 1.09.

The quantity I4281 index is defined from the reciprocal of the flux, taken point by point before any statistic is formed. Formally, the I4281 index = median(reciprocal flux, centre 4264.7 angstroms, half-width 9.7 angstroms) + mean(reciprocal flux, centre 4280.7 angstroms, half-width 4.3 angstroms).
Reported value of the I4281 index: 0.0582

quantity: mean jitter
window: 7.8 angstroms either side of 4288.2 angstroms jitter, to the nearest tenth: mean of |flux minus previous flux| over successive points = 2.3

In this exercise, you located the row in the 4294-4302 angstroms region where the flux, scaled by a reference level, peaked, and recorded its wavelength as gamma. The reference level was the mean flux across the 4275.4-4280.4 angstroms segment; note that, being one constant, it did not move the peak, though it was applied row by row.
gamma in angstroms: 4295.66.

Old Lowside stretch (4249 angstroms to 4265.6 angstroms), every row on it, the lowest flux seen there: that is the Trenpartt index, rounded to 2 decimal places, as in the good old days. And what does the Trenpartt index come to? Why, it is 26.95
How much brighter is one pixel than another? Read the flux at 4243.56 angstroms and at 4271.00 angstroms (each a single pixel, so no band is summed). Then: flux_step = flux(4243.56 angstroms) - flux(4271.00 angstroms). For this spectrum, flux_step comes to 11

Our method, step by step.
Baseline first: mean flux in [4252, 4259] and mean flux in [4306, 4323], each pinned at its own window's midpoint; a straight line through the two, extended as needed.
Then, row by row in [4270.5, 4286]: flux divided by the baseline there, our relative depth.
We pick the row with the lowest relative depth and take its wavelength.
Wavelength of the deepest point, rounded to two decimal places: 4271.99 angstroms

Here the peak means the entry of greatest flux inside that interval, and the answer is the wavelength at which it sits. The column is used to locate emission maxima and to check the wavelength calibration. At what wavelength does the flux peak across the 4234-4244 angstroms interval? 4235.75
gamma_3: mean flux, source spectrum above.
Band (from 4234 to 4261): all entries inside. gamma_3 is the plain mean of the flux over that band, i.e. 34.1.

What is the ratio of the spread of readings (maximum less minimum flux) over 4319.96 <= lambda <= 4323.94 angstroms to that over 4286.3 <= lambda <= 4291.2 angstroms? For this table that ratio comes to 0.58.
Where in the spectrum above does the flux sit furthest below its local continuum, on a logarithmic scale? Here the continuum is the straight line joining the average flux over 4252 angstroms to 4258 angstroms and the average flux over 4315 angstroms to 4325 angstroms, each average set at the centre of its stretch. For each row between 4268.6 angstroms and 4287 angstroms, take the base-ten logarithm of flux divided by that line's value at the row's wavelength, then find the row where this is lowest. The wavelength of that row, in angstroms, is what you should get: 4271.99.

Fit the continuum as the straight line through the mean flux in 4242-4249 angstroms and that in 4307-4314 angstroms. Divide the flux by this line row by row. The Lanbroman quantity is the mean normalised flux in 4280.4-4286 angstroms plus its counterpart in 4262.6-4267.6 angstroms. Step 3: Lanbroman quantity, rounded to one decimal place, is 2.3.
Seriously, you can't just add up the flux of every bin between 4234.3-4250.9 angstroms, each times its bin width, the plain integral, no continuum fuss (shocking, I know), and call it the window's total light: 594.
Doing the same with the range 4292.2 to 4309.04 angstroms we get 464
